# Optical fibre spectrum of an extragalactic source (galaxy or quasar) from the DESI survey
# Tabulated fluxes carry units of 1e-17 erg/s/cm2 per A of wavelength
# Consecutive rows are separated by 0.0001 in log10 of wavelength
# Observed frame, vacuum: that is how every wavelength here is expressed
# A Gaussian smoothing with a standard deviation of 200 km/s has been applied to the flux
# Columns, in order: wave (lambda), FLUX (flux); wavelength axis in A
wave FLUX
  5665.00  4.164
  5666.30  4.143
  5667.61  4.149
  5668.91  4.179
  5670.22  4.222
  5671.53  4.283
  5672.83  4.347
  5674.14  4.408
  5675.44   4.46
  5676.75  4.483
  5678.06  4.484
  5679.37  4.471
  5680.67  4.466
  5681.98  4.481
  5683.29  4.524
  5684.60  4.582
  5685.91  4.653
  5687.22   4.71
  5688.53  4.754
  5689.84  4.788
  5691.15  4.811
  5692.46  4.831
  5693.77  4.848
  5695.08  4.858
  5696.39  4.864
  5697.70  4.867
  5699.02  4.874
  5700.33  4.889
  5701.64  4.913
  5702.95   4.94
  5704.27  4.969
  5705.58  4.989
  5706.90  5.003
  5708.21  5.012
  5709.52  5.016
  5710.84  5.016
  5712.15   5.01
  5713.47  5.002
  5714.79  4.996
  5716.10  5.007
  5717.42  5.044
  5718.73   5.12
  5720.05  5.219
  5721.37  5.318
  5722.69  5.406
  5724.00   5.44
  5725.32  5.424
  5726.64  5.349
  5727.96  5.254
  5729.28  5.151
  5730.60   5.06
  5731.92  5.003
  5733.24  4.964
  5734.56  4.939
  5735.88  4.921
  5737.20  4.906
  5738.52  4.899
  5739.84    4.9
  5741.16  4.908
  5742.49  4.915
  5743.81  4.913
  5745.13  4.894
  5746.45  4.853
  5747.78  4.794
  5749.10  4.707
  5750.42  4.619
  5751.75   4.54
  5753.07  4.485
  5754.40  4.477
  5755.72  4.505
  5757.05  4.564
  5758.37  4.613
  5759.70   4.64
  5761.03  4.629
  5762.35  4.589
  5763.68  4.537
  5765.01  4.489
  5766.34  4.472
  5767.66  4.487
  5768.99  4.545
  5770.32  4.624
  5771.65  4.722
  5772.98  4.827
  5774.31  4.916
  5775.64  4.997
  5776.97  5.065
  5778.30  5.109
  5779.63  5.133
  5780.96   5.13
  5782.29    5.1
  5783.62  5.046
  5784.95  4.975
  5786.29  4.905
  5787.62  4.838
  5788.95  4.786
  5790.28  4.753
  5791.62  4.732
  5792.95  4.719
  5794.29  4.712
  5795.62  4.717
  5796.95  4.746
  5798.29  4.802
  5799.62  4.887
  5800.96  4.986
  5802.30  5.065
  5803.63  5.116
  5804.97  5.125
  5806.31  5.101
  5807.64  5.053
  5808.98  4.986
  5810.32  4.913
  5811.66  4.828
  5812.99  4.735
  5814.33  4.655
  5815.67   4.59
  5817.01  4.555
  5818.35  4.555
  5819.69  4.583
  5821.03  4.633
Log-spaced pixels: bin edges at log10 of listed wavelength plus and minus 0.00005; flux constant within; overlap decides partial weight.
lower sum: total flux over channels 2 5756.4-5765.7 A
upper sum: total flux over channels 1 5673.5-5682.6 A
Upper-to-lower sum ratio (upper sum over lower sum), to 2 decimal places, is 0.97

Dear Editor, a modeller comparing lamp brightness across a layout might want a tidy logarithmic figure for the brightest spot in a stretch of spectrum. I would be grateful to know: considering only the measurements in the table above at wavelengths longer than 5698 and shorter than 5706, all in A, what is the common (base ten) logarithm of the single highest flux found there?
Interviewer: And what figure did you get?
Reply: 0.698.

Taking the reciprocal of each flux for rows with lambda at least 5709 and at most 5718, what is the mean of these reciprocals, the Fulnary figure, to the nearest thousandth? 0.199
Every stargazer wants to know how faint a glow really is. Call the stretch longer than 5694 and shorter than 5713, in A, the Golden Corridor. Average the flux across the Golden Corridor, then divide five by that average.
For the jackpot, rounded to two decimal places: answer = 1.01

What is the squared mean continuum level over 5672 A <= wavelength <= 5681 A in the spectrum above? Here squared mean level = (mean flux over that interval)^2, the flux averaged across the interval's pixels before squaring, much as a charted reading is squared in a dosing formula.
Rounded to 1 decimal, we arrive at 19.8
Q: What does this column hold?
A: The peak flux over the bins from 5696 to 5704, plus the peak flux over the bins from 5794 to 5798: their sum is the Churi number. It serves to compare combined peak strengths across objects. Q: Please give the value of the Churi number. 9.7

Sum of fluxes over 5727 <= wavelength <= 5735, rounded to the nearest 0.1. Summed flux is 30.4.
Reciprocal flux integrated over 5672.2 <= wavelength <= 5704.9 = 7.0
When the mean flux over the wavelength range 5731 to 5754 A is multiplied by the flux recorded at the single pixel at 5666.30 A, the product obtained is 20.0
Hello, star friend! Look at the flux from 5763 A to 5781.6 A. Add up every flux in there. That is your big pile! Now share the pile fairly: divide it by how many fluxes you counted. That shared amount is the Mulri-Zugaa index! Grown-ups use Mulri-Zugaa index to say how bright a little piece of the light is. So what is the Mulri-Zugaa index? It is 4.79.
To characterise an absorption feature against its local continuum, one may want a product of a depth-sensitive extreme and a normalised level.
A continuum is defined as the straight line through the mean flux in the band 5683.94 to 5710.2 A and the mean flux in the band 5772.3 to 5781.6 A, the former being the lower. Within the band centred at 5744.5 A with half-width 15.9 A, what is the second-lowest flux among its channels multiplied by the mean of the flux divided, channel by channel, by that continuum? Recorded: 4.3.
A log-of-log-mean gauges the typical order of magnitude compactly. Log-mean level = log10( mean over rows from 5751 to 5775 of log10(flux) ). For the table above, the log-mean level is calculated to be -0.179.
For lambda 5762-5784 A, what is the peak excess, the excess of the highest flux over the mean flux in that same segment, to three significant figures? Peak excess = 0.322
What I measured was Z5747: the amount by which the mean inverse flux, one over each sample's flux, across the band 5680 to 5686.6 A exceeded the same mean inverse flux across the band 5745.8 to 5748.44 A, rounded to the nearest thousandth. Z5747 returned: 0.013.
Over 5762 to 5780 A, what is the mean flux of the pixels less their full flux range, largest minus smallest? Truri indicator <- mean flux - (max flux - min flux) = 4.09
